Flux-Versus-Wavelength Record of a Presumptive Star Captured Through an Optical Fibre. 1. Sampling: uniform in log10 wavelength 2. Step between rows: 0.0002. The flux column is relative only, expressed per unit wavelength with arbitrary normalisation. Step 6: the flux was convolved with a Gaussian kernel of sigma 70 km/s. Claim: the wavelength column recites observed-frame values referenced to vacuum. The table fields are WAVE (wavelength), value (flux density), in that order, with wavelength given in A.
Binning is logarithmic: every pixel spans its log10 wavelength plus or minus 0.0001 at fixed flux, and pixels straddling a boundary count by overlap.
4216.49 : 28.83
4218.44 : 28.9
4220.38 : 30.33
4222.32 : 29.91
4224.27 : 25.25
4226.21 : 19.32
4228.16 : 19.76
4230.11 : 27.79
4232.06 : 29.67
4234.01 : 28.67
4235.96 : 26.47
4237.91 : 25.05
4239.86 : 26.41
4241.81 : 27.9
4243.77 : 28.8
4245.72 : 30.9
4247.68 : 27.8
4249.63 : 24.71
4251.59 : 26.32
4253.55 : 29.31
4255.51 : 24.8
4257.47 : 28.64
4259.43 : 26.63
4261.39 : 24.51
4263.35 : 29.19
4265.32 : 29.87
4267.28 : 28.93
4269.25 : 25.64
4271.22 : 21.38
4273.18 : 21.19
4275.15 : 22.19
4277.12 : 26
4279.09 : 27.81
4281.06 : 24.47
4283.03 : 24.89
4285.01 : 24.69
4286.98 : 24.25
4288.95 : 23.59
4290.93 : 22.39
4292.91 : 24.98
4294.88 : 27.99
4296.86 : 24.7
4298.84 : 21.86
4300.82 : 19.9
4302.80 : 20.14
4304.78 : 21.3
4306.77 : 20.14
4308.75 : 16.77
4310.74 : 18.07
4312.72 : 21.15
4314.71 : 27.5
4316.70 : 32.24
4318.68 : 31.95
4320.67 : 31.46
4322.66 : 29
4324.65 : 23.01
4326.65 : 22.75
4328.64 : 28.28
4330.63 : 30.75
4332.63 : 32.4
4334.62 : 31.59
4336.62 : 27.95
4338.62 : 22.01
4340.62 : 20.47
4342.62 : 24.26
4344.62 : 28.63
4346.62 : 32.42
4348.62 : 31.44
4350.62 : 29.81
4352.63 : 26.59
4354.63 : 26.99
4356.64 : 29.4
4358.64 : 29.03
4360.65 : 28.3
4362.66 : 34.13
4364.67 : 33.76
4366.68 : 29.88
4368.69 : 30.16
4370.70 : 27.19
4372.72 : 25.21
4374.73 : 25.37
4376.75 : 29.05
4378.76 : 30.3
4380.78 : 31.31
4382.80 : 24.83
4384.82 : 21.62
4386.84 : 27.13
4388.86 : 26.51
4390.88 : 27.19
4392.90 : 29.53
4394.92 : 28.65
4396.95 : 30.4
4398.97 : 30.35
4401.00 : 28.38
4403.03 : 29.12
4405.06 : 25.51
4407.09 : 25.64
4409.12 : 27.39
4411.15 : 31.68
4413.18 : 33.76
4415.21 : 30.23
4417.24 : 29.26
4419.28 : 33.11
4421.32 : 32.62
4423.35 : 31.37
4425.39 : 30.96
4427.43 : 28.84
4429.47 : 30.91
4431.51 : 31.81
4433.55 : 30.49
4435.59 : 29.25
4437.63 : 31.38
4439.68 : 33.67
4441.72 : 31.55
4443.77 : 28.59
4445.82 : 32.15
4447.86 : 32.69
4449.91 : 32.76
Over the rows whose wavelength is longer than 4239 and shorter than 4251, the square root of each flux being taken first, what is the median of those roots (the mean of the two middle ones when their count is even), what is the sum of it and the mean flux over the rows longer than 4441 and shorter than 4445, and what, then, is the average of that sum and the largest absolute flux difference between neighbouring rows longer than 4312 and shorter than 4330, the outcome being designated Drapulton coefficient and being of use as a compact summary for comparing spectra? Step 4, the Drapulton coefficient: 20.8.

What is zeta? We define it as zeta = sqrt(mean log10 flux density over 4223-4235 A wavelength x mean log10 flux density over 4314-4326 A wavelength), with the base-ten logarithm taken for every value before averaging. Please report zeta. 1.43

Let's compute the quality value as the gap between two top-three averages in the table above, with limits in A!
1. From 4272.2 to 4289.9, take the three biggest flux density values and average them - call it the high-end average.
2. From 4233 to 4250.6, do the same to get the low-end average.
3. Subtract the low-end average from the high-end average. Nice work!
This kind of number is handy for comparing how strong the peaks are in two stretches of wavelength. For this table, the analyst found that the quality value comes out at -3.2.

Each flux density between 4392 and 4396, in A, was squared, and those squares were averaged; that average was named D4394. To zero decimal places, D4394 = 846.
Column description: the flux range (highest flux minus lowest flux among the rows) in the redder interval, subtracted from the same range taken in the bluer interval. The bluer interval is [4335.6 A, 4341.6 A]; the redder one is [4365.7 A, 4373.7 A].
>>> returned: 2.5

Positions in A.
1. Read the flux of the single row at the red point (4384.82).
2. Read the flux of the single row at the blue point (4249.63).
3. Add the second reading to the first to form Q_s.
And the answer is 46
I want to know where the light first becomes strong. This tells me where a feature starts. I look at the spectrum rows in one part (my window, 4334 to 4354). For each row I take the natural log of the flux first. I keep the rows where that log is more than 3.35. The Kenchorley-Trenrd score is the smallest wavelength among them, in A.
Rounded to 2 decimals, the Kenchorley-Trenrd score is 4334.62 A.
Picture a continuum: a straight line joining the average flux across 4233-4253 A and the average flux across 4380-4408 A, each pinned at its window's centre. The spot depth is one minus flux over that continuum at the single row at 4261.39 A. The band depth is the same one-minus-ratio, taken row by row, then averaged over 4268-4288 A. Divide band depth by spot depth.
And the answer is 1.1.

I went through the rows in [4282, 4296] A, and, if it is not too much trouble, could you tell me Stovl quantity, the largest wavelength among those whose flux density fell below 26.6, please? 4292.91 A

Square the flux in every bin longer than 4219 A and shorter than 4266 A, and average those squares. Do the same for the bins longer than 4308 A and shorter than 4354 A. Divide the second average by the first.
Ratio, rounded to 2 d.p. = 1.02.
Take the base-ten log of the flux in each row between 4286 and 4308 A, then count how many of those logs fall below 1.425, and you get 10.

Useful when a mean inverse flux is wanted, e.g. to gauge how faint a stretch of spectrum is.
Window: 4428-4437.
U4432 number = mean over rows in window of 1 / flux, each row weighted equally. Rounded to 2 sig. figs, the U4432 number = 0.033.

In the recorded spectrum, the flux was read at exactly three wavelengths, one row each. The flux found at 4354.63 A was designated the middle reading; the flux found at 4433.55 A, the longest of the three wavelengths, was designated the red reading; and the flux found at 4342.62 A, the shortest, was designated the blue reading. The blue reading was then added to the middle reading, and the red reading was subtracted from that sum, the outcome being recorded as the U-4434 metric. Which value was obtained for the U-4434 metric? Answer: 21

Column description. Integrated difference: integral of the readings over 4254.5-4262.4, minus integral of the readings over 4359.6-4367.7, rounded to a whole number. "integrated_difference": -48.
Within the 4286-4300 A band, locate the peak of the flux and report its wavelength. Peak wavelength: 4294.88 A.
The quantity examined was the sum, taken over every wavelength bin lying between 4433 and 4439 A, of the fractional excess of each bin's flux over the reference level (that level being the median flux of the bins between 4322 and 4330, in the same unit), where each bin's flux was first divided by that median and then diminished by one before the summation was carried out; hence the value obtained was 0.55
